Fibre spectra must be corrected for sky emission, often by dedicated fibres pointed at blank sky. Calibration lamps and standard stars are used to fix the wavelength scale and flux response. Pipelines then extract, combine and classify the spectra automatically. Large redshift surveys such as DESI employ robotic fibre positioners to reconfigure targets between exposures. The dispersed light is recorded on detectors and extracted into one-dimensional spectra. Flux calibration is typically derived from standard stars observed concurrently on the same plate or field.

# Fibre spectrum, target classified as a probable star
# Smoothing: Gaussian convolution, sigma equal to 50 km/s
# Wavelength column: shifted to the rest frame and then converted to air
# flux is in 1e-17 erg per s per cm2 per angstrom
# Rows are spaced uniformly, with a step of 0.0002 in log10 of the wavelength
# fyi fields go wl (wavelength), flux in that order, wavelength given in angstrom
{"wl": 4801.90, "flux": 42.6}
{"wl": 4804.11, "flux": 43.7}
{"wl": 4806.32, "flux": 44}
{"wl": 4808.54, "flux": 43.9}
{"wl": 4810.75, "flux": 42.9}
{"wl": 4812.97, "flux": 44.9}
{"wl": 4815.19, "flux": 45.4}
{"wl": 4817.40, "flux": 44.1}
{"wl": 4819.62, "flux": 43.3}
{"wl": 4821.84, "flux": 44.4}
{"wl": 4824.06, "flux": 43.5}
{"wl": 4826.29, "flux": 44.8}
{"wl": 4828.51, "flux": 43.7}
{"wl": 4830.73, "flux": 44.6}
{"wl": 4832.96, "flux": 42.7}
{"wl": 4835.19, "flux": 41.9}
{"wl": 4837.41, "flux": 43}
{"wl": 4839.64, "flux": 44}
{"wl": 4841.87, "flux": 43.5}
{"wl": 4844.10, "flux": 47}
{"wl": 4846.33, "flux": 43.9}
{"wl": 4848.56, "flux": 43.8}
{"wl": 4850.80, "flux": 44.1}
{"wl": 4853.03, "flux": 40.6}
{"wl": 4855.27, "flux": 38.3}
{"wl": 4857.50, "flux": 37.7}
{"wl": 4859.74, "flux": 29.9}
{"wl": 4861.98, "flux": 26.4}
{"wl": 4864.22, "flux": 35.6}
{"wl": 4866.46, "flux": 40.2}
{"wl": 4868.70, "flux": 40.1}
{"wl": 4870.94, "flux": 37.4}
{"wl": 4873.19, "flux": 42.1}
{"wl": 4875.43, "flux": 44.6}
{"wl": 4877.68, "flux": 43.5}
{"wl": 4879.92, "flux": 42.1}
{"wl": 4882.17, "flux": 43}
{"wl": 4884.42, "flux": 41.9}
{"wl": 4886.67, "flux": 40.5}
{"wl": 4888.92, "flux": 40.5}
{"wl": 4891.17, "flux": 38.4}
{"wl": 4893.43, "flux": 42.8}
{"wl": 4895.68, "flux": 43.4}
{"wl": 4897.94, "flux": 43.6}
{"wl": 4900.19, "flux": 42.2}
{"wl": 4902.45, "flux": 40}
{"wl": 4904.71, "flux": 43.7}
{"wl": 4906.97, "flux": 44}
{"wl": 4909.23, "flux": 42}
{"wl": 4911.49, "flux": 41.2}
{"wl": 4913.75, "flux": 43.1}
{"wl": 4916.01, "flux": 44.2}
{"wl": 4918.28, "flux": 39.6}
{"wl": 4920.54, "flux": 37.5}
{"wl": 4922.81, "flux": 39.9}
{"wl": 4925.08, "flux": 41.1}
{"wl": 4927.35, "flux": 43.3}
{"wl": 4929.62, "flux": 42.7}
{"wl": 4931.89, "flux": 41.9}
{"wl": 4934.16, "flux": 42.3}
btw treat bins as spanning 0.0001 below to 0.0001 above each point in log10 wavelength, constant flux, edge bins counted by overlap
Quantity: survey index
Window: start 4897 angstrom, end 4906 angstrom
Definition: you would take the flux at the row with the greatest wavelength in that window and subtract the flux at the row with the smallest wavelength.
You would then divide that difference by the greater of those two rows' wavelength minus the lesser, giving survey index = 0.0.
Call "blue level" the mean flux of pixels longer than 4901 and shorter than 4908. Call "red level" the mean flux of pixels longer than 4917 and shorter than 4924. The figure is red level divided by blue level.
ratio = 0.92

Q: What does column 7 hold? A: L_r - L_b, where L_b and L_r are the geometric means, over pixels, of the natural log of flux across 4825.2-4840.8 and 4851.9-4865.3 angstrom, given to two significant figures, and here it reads -0.24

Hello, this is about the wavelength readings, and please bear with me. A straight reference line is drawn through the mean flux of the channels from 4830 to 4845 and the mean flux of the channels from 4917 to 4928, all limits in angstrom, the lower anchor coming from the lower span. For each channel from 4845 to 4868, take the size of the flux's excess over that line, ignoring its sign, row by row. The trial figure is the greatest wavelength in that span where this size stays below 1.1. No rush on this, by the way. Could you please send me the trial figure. 4850.80 angstrom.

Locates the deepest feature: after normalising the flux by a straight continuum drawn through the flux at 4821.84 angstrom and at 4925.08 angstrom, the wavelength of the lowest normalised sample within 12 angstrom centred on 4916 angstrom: 4920.54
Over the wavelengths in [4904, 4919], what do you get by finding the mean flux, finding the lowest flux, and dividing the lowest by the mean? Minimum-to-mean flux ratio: 0.93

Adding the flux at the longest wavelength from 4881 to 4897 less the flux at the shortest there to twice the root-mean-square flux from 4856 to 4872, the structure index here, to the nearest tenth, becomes 71.7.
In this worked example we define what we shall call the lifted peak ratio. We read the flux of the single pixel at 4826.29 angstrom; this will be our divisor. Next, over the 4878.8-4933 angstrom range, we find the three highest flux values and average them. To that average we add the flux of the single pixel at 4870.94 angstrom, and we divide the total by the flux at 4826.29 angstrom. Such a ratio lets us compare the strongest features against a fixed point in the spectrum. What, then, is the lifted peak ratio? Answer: 1.82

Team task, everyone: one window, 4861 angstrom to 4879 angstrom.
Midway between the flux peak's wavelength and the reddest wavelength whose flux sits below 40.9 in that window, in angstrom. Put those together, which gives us 4873.2 angstrom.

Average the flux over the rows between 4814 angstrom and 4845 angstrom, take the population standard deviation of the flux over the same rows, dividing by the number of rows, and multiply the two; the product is 53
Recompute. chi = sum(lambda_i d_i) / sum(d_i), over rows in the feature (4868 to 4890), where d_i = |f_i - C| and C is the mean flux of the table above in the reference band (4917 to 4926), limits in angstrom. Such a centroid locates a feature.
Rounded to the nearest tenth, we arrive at 4878.3 angstrom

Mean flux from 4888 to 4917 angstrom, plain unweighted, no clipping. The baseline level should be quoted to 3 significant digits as 42.2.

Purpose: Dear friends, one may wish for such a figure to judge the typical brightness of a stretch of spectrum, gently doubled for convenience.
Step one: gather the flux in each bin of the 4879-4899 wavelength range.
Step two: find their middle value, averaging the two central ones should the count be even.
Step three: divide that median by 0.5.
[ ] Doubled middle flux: 84.2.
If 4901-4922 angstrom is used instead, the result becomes 84.0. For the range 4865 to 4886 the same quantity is 84.2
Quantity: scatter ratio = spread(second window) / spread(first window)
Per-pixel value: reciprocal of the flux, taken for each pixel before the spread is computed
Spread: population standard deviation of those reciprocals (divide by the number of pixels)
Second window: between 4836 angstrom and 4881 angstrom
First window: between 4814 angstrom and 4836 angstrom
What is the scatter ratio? 8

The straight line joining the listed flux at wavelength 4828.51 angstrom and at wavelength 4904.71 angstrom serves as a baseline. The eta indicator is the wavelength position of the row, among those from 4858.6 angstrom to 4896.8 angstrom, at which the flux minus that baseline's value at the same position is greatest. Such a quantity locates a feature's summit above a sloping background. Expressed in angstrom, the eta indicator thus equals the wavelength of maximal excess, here 4875.43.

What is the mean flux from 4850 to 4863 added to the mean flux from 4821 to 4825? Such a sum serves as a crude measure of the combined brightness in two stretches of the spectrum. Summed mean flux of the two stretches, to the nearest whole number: 80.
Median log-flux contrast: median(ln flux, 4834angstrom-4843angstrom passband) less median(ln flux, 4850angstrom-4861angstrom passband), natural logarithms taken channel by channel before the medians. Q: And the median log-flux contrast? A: 0.12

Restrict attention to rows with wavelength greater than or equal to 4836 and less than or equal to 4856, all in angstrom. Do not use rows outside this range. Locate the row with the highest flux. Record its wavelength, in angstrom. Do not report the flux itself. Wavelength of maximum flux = 4844.10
